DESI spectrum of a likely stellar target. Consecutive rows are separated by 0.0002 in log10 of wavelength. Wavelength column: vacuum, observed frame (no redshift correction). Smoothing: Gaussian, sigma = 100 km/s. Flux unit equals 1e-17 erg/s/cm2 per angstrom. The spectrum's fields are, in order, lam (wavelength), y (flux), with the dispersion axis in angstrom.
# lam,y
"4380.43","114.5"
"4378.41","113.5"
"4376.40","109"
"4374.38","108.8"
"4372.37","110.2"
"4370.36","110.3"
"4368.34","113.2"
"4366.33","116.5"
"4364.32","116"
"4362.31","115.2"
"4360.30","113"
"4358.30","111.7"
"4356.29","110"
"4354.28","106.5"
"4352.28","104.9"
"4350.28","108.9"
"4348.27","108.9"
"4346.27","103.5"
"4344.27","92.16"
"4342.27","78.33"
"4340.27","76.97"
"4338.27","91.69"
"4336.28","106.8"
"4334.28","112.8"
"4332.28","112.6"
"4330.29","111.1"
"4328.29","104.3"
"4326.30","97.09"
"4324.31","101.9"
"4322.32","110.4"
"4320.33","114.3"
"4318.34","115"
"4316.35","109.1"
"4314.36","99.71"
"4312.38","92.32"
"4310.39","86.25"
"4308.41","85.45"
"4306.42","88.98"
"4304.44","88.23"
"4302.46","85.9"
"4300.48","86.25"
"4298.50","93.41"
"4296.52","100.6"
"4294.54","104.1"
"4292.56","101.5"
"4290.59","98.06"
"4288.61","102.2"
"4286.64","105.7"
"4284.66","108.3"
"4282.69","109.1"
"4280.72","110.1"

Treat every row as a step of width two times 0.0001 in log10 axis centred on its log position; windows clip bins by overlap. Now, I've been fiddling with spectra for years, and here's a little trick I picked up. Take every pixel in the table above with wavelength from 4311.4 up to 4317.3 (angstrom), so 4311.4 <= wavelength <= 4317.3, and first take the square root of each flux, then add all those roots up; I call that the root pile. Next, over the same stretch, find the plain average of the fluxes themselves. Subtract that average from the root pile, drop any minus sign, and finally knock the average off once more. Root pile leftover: -30.0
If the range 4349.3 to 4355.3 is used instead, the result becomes -31.0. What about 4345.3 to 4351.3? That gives -31.0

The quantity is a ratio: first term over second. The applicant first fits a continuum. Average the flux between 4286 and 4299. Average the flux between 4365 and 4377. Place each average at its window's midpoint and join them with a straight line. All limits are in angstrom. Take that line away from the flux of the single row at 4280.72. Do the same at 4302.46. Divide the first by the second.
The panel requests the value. -1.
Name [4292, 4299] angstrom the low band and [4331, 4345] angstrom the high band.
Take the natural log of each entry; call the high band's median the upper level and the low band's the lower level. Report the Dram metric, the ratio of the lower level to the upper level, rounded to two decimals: 1.02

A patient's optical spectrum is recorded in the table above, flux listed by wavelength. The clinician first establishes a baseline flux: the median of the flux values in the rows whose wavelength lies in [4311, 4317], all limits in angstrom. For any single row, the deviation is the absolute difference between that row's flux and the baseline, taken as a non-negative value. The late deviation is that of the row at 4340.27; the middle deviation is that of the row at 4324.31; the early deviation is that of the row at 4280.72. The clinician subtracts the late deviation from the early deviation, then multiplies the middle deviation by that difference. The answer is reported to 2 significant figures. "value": -27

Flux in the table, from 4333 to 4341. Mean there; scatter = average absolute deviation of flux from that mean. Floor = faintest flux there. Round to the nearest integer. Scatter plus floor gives 90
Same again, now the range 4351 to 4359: 107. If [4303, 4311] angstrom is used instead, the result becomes 87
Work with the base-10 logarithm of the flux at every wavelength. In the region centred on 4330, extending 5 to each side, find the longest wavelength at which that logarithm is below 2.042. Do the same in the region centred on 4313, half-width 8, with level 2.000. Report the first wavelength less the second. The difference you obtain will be 13.9 angstrom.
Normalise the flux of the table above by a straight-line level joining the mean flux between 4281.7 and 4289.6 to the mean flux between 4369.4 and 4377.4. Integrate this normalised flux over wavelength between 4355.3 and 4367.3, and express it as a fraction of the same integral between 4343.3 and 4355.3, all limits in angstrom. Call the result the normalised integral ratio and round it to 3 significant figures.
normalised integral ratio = 1.09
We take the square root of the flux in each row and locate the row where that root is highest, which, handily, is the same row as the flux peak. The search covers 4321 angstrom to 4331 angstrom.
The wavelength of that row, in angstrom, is 4330.29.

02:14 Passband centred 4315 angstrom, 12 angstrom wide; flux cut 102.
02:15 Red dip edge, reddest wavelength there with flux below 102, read 4314.36 angstrom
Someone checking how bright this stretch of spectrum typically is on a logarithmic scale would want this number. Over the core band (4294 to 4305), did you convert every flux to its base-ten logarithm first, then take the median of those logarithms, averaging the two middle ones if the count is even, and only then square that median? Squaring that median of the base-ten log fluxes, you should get 3.83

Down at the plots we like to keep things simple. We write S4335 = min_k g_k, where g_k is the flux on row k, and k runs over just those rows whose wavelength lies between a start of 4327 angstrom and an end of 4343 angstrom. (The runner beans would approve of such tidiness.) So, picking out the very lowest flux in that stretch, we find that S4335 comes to 76.97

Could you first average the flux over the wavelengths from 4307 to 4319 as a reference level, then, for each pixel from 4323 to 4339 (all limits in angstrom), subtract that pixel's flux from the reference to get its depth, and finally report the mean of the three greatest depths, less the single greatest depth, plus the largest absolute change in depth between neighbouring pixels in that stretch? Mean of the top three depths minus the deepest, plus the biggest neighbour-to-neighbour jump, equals 10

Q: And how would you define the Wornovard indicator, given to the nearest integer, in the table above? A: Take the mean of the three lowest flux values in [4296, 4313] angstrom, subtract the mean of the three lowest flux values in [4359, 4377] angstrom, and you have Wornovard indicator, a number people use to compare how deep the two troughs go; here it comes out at -23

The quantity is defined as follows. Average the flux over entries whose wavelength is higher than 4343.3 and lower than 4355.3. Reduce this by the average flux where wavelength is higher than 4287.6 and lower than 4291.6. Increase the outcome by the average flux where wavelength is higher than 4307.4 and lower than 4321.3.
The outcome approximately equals 104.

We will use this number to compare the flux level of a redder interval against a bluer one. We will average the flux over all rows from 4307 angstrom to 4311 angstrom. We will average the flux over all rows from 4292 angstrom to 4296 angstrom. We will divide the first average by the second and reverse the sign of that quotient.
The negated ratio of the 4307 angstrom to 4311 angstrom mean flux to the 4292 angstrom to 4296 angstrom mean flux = -0.84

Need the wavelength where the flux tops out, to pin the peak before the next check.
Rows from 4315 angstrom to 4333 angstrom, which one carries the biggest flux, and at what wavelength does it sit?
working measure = 4318.34 angstrom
